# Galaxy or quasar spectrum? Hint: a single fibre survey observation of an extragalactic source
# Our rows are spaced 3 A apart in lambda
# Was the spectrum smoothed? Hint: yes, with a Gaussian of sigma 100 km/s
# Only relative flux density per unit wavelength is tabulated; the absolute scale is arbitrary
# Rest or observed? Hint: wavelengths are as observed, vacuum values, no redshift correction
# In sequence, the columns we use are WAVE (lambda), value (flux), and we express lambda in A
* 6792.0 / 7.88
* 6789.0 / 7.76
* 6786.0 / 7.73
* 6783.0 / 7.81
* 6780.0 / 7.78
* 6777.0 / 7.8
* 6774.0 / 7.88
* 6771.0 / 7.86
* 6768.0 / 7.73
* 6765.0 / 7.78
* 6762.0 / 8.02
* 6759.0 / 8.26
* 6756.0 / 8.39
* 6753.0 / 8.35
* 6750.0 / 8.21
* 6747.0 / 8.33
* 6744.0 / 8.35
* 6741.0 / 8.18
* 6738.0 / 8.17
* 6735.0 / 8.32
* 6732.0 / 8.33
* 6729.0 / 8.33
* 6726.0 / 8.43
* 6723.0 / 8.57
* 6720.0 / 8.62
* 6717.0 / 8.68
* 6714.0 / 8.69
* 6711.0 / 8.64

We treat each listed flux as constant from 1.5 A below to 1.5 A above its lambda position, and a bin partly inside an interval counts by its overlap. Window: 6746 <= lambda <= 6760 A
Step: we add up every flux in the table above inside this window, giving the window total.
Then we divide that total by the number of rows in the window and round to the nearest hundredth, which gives 8.31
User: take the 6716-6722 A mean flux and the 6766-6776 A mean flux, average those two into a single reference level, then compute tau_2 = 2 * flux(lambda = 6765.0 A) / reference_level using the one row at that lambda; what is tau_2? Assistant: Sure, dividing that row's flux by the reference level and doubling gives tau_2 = 1.89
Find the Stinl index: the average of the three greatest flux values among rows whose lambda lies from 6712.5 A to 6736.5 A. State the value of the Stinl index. 8.66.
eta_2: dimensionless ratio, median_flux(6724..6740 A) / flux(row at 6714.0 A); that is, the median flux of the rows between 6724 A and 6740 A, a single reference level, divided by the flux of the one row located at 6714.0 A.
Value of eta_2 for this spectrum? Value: 0.96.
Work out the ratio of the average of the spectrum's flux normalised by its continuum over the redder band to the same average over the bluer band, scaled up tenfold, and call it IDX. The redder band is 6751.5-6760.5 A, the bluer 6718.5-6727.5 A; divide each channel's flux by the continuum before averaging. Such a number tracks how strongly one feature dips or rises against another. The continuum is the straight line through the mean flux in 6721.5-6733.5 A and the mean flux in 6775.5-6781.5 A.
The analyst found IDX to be 10.25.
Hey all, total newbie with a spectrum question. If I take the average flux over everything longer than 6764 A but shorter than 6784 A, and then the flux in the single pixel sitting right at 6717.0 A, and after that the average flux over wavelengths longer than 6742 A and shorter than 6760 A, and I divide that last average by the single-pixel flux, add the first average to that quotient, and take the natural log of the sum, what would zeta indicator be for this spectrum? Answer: 2.171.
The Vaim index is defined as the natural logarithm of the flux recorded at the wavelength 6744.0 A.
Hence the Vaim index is 2.12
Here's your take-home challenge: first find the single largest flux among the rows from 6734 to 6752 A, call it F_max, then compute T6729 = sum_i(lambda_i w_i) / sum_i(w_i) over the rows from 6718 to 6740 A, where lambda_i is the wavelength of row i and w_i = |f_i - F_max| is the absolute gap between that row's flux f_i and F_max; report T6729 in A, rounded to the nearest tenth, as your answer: 6726.4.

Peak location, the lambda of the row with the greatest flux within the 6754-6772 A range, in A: 6756.0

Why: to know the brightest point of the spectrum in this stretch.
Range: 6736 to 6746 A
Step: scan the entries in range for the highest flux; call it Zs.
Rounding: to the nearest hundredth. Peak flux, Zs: 8.35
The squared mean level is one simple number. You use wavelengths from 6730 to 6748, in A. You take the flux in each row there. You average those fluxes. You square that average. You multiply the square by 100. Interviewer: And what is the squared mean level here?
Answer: 6856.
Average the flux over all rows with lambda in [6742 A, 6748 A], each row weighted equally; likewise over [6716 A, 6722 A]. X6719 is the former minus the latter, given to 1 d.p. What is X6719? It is -0.3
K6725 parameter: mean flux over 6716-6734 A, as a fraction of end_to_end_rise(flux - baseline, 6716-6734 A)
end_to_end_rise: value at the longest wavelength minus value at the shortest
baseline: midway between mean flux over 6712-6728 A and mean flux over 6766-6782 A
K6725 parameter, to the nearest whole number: -24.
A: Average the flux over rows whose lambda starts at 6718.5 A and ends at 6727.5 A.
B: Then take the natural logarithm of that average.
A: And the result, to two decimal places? 2.14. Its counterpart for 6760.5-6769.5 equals 2.06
